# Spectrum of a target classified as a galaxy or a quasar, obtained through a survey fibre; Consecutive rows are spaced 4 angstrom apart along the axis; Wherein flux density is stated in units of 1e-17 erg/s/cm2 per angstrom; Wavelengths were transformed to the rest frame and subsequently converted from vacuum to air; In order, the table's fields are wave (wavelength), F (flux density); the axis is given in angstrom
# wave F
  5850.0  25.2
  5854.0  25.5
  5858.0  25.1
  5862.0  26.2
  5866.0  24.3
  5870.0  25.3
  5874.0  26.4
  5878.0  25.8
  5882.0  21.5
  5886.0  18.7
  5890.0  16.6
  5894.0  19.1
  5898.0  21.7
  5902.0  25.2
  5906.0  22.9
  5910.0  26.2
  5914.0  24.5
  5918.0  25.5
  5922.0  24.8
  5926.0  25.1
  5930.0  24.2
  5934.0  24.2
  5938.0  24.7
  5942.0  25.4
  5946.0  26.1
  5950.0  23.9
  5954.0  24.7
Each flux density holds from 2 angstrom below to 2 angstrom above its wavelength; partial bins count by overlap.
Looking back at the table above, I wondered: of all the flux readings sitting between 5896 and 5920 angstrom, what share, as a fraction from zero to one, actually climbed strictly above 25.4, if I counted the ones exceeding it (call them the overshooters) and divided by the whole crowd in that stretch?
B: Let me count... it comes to 0.33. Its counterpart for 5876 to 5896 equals 0.20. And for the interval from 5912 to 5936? 0.17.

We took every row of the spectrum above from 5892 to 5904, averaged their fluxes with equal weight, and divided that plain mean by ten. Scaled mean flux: 2.20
